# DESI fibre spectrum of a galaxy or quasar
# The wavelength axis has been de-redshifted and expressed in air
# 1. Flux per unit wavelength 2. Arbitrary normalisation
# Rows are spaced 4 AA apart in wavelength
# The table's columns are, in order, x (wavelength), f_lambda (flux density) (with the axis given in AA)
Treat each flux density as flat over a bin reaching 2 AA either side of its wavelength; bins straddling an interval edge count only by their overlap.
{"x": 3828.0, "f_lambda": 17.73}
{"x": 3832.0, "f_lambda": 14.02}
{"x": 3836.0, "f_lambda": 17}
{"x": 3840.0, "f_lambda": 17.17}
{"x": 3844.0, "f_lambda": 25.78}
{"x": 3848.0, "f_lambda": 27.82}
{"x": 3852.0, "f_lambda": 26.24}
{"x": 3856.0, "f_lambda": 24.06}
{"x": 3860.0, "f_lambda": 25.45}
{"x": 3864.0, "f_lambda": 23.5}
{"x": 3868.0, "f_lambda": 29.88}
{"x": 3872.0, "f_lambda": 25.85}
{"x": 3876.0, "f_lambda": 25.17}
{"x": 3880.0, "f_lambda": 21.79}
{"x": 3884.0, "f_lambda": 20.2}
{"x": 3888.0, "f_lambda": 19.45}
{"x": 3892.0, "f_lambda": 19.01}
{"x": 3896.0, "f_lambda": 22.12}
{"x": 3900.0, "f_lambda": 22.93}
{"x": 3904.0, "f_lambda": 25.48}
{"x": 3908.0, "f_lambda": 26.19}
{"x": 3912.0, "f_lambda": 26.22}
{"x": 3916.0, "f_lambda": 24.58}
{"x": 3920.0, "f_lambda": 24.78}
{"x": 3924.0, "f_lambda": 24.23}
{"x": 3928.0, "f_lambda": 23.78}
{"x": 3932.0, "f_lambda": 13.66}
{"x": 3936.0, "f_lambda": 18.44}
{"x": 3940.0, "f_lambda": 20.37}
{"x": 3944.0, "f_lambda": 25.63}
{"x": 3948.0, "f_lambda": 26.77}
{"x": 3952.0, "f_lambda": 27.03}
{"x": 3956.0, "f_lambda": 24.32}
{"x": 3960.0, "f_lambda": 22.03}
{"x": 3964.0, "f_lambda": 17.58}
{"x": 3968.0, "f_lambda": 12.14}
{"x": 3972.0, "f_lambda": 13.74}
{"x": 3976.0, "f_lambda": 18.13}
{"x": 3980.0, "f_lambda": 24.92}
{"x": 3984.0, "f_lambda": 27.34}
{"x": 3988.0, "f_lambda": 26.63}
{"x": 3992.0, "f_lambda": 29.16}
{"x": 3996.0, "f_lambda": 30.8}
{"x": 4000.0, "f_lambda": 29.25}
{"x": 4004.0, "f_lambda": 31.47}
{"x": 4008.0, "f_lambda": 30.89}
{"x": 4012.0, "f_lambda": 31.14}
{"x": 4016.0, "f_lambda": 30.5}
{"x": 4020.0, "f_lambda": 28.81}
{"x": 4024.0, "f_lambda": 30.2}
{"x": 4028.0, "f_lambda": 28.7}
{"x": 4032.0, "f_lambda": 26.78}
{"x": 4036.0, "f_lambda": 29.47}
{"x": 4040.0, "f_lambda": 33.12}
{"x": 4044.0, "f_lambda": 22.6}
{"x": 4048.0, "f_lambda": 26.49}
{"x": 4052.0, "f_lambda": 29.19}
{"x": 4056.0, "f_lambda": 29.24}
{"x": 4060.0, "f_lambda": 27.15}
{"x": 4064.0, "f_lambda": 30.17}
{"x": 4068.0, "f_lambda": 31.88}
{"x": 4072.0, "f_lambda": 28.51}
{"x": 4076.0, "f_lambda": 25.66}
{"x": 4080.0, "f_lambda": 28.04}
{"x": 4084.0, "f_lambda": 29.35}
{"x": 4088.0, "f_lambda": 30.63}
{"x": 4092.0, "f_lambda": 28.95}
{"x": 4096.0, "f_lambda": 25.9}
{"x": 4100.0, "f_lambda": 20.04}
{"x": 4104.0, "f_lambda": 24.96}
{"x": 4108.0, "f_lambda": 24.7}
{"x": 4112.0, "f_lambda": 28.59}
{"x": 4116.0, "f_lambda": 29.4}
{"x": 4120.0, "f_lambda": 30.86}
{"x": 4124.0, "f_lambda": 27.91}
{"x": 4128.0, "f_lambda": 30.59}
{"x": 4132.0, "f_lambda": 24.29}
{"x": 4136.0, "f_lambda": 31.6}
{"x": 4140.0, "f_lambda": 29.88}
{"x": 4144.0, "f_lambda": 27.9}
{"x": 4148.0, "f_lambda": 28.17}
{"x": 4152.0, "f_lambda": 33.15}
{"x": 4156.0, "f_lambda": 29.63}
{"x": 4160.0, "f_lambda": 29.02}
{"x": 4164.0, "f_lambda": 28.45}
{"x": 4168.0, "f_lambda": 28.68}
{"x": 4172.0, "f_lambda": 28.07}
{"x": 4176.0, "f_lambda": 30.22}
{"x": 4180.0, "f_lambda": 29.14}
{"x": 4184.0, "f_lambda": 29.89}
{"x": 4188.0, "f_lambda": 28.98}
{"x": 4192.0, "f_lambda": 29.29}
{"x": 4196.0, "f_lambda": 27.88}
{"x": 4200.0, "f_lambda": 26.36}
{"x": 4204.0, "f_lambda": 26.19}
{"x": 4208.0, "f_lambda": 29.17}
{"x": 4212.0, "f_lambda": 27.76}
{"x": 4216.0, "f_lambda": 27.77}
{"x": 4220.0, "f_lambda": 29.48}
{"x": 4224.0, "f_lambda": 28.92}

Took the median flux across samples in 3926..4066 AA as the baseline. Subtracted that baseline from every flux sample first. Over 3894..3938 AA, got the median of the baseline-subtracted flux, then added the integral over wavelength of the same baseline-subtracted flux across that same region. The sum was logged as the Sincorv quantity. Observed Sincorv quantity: -182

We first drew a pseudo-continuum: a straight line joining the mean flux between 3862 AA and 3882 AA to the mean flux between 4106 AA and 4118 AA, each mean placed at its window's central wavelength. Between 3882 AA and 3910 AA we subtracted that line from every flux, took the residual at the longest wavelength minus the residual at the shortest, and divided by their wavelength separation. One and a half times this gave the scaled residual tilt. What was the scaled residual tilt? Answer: 0.36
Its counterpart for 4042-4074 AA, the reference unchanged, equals 0.30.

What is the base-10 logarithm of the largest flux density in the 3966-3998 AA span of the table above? 1.49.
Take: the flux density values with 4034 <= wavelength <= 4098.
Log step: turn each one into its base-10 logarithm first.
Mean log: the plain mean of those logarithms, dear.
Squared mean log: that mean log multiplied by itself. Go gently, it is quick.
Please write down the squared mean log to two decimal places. 2.11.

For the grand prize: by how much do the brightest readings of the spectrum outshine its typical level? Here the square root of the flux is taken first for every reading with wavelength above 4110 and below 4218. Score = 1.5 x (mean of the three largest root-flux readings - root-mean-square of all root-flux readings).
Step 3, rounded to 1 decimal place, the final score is 0.4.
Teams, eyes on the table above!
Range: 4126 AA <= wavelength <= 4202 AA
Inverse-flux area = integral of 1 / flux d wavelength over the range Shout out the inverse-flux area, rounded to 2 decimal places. 2.63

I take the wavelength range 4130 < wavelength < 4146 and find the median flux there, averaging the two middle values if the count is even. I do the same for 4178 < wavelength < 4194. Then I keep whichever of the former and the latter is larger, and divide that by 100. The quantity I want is 0.292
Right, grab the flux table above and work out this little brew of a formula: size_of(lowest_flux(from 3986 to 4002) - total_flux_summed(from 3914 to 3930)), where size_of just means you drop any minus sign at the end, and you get 71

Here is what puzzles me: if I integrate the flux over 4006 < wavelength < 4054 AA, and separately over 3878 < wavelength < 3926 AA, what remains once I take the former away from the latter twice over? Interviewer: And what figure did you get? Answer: -1675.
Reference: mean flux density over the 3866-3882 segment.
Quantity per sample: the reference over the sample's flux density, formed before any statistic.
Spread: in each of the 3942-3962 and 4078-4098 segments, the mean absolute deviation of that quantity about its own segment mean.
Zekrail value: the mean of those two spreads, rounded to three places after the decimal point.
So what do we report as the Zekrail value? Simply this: 0.055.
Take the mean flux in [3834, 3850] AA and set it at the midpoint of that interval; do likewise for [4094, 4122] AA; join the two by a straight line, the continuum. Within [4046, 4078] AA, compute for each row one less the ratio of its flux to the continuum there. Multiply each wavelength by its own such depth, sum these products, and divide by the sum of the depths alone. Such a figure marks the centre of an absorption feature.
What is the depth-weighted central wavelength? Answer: 4061.6 AA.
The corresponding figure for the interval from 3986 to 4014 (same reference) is 4001.7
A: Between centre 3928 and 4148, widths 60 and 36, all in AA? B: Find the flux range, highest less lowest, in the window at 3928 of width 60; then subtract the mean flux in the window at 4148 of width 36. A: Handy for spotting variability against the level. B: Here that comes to -15.8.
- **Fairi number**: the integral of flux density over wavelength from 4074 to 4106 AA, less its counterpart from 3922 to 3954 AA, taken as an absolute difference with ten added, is 144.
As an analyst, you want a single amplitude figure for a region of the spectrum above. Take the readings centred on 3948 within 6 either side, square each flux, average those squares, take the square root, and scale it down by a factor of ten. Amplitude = 2.65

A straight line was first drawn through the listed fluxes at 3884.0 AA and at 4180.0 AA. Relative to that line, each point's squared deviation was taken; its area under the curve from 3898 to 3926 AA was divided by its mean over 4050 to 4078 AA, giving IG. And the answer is 32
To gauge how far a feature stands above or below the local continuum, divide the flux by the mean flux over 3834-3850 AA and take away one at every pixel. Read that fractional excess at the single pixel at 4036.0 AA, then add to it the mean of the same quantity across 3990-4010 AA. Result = 0.72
